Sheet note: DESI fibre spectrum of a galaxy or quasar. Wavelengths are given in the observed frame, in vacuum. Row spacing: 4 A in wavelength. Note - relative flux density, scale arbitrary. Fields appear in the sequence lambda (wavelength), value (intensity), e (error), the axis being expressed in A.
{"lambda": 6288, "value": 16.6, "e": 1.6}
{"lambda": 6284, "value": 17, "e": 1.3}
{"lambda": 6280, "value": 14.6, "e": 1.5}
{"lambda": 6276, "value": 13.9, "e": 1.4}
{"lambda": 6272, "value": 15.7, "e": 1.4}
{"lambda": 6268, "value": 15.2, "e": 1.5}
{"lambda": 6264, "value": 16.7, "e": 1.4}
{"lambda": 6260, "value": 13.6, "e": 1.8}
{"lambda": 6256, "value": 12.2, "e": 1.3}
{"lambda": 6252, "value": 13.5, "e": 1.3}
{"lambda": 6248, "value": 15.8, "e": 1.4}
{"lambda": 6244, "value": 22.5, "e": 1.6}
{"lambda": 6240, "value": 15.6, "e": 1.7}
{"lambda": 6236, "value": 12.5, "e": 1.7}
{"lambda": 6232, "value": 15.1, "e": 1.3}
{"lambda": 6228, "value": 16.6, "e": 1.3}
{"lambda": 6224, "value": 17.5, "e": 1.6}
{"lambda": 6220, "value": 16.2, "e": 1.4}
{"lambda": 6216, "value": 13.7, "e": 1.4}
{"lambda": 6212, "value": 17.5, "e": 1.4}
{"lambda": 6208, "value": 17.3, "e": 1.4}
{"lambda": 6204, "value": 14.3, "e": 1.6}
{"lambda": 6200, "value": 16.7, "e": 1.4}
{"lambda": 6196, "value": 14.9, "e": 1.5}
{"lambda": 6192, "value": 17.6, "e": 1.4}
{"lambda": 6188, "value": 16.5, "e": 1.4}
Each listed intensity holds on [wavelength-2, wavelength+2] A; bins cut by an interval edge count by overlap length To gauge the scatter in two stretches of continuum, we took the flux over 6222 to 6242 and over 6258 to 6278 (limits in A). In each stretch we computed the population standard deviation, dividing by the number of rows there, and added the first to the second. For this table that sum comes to 2.8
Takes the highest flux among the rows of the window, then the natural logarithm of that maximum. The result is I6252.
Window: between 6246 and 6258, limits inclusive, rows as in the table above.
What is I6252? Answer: 2.76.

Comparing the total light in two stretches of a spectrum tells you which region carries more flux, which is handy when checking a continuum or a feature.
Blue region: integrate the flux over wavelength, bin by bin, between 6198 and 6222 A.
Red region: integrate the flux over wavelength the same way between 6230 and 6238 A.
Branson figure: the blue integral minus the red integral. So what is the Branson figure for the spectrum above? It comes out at 272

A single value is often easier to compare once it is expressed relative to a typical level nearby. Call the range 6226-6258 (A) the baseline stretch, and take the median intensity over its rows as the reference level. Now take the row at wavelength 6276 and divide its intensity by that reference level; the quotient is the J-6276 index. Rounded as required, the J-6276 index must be 0.91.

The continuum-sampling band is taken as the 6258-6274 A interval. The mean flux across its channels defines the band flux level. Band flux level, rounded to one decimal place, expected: 15.3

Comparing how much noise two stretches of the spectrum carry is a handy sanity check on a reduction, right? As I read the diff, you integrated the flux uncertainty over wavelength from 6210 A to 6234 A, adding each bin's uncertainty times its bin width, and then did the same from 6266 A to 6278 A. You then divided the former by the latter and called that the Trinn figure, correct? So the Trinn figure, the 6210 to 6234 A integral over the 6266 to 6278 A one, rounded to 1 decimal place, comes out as 2.0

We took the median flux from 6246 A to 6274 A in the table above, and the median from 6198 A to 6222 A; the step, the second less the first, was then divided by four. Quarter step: 0.3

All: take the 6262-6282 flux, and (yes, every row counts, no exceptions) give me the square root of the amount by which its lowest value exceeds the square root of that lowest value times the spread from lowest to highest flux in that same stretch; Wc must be 2.8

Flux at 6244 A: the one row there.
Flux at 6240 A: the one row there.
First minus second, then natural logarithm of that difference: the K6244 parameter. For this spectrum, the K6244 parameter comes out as 1.9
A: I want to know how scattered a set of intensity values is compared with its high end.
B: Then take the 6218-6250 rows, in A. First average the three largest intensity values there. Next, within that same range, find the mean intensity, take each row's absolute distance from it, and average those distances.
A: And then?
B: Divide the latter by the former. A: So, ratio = 0.10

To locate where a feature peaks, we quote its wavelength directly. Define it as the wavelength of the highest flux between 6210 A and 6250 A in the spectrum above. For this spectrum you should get 6244 A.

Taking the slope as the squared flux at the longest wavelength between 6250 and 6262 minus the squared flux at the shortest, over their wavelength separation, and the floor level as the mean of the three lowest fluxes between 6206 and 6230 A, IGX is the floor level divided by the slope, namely 46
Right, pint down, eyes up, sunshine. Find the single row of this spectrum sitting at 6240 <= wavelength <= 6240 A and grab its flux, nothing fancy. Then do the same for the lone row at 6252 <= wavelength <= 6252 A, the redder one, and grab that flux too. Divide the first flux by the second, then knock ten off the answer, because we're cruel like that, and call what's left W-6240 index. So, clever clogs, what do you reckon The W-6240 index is -8.84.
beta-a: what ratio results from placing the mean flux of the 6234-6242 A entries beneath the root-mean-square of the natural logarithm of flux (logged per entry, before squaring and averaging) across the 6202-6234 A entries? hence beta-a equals 0.197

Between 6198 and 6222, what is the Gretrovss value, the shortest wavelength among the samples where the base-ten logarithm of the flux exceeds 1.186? 6200 A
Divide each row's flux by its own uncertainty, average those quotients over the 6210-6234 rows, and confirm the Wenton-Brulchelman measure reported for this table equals 11.5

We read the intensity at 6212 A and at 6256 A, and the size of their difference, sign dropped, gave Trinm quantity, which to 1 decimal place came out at 5.3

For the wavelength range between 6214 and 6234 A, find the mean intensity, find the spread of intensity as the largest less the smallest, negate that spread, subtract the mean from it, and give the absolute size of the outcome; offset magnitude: 19.6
